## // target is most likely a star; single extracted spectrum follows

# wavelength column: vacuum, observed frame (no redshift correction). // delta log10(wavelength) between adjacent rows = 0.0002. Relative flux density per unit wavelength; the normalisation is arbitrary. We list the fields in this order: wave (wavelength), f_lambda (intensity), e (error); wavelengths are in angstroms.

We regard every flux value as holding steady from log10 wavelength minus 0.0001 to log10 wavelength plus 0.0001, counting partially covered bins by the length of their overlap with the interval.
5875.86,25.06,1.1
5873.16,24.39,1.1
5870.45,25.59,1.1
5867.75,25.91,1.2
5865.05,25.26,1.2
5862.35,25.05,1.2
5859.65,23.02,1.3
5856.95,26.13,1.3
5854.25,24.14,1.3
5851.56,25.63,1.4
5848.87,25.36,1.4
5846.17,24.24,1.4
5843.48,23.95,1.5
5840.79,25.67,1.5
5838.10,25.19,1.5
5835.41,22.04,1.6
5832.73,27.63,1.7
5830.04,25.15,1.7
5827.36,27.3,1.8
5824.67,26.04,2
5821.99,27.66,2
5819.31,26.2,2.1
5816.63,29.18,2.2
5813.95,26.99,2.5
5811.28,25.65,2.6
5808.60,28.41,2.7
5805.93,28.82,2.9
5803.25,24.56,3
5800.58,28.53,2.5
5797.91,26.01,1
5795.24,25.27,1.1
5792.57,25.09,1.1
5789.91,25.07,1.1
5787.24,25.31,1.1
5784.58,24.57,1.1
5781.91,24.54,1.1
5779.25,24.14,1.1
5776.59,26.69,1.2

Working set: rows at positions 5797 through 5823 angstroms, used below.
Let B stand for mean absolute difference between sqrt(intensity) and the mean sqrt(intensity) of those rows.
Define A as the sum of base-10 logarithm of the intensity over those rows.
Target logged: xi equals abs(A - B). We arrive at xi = 14.2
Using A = 14.34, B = 0.127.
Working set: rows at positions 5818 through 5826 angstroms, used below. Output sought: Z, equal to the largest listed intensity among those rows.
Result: 27.66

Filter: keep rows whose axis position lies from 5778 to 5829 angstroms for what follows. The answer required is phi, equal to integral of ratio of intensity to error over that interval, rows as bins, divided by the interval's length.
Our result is 16.4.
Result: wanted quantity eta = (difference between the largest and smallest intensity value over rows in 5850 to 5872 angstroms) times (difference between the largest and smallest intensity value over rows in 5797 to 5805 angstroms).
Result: 12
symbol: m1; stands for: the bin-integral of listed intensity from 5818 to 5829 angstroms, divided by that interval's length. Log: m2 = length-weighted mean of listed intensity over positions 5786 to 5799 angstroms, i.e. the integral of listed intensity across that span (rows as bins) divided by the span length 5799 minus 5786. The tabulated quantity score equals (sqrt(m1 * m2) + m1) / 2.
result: 26.4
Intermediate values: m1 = 26.8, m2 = 25.3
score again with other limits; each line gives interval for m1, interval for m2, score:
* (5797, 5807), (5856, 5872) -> 26.5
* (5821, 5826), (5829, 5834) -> 26.7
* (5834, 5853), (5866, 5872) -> 24.9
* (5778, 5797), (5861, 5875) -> 25.0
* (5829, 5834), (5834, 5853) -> 26.0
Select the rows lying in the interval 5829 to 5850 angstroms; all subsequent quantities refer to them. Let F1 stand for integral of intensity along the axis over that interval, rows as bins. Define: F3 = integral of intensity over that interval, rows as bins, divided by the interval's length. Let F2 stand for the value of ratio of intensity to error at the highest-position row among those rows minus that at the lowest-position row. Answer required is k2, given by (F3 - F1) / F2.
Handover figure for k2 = -150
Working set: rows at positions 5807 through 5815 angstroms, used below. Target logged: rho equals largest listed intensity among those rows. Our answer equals 28.41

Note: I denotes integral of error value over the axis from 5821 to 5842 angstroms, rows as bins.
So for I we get 36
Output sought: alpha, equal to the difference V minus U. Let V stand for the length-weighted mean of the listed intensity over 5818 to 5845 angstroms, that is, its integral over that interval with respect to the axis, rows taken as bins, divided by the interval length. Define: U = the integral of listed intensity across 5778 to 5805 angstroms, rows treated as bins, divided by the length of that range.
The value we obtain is 0.3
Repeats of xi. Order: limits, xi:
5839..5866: 13.9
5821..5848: 13.9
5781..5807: 14.0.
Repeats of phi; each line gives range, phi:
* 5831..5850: 16.4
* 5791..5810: 16.0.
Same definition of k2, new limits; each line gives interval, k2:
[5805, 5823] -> -120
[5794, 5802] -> 16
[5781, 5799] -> -115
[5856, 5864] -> -223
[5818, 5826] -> -343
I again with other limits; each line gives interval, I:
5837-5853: 23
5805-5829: 55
